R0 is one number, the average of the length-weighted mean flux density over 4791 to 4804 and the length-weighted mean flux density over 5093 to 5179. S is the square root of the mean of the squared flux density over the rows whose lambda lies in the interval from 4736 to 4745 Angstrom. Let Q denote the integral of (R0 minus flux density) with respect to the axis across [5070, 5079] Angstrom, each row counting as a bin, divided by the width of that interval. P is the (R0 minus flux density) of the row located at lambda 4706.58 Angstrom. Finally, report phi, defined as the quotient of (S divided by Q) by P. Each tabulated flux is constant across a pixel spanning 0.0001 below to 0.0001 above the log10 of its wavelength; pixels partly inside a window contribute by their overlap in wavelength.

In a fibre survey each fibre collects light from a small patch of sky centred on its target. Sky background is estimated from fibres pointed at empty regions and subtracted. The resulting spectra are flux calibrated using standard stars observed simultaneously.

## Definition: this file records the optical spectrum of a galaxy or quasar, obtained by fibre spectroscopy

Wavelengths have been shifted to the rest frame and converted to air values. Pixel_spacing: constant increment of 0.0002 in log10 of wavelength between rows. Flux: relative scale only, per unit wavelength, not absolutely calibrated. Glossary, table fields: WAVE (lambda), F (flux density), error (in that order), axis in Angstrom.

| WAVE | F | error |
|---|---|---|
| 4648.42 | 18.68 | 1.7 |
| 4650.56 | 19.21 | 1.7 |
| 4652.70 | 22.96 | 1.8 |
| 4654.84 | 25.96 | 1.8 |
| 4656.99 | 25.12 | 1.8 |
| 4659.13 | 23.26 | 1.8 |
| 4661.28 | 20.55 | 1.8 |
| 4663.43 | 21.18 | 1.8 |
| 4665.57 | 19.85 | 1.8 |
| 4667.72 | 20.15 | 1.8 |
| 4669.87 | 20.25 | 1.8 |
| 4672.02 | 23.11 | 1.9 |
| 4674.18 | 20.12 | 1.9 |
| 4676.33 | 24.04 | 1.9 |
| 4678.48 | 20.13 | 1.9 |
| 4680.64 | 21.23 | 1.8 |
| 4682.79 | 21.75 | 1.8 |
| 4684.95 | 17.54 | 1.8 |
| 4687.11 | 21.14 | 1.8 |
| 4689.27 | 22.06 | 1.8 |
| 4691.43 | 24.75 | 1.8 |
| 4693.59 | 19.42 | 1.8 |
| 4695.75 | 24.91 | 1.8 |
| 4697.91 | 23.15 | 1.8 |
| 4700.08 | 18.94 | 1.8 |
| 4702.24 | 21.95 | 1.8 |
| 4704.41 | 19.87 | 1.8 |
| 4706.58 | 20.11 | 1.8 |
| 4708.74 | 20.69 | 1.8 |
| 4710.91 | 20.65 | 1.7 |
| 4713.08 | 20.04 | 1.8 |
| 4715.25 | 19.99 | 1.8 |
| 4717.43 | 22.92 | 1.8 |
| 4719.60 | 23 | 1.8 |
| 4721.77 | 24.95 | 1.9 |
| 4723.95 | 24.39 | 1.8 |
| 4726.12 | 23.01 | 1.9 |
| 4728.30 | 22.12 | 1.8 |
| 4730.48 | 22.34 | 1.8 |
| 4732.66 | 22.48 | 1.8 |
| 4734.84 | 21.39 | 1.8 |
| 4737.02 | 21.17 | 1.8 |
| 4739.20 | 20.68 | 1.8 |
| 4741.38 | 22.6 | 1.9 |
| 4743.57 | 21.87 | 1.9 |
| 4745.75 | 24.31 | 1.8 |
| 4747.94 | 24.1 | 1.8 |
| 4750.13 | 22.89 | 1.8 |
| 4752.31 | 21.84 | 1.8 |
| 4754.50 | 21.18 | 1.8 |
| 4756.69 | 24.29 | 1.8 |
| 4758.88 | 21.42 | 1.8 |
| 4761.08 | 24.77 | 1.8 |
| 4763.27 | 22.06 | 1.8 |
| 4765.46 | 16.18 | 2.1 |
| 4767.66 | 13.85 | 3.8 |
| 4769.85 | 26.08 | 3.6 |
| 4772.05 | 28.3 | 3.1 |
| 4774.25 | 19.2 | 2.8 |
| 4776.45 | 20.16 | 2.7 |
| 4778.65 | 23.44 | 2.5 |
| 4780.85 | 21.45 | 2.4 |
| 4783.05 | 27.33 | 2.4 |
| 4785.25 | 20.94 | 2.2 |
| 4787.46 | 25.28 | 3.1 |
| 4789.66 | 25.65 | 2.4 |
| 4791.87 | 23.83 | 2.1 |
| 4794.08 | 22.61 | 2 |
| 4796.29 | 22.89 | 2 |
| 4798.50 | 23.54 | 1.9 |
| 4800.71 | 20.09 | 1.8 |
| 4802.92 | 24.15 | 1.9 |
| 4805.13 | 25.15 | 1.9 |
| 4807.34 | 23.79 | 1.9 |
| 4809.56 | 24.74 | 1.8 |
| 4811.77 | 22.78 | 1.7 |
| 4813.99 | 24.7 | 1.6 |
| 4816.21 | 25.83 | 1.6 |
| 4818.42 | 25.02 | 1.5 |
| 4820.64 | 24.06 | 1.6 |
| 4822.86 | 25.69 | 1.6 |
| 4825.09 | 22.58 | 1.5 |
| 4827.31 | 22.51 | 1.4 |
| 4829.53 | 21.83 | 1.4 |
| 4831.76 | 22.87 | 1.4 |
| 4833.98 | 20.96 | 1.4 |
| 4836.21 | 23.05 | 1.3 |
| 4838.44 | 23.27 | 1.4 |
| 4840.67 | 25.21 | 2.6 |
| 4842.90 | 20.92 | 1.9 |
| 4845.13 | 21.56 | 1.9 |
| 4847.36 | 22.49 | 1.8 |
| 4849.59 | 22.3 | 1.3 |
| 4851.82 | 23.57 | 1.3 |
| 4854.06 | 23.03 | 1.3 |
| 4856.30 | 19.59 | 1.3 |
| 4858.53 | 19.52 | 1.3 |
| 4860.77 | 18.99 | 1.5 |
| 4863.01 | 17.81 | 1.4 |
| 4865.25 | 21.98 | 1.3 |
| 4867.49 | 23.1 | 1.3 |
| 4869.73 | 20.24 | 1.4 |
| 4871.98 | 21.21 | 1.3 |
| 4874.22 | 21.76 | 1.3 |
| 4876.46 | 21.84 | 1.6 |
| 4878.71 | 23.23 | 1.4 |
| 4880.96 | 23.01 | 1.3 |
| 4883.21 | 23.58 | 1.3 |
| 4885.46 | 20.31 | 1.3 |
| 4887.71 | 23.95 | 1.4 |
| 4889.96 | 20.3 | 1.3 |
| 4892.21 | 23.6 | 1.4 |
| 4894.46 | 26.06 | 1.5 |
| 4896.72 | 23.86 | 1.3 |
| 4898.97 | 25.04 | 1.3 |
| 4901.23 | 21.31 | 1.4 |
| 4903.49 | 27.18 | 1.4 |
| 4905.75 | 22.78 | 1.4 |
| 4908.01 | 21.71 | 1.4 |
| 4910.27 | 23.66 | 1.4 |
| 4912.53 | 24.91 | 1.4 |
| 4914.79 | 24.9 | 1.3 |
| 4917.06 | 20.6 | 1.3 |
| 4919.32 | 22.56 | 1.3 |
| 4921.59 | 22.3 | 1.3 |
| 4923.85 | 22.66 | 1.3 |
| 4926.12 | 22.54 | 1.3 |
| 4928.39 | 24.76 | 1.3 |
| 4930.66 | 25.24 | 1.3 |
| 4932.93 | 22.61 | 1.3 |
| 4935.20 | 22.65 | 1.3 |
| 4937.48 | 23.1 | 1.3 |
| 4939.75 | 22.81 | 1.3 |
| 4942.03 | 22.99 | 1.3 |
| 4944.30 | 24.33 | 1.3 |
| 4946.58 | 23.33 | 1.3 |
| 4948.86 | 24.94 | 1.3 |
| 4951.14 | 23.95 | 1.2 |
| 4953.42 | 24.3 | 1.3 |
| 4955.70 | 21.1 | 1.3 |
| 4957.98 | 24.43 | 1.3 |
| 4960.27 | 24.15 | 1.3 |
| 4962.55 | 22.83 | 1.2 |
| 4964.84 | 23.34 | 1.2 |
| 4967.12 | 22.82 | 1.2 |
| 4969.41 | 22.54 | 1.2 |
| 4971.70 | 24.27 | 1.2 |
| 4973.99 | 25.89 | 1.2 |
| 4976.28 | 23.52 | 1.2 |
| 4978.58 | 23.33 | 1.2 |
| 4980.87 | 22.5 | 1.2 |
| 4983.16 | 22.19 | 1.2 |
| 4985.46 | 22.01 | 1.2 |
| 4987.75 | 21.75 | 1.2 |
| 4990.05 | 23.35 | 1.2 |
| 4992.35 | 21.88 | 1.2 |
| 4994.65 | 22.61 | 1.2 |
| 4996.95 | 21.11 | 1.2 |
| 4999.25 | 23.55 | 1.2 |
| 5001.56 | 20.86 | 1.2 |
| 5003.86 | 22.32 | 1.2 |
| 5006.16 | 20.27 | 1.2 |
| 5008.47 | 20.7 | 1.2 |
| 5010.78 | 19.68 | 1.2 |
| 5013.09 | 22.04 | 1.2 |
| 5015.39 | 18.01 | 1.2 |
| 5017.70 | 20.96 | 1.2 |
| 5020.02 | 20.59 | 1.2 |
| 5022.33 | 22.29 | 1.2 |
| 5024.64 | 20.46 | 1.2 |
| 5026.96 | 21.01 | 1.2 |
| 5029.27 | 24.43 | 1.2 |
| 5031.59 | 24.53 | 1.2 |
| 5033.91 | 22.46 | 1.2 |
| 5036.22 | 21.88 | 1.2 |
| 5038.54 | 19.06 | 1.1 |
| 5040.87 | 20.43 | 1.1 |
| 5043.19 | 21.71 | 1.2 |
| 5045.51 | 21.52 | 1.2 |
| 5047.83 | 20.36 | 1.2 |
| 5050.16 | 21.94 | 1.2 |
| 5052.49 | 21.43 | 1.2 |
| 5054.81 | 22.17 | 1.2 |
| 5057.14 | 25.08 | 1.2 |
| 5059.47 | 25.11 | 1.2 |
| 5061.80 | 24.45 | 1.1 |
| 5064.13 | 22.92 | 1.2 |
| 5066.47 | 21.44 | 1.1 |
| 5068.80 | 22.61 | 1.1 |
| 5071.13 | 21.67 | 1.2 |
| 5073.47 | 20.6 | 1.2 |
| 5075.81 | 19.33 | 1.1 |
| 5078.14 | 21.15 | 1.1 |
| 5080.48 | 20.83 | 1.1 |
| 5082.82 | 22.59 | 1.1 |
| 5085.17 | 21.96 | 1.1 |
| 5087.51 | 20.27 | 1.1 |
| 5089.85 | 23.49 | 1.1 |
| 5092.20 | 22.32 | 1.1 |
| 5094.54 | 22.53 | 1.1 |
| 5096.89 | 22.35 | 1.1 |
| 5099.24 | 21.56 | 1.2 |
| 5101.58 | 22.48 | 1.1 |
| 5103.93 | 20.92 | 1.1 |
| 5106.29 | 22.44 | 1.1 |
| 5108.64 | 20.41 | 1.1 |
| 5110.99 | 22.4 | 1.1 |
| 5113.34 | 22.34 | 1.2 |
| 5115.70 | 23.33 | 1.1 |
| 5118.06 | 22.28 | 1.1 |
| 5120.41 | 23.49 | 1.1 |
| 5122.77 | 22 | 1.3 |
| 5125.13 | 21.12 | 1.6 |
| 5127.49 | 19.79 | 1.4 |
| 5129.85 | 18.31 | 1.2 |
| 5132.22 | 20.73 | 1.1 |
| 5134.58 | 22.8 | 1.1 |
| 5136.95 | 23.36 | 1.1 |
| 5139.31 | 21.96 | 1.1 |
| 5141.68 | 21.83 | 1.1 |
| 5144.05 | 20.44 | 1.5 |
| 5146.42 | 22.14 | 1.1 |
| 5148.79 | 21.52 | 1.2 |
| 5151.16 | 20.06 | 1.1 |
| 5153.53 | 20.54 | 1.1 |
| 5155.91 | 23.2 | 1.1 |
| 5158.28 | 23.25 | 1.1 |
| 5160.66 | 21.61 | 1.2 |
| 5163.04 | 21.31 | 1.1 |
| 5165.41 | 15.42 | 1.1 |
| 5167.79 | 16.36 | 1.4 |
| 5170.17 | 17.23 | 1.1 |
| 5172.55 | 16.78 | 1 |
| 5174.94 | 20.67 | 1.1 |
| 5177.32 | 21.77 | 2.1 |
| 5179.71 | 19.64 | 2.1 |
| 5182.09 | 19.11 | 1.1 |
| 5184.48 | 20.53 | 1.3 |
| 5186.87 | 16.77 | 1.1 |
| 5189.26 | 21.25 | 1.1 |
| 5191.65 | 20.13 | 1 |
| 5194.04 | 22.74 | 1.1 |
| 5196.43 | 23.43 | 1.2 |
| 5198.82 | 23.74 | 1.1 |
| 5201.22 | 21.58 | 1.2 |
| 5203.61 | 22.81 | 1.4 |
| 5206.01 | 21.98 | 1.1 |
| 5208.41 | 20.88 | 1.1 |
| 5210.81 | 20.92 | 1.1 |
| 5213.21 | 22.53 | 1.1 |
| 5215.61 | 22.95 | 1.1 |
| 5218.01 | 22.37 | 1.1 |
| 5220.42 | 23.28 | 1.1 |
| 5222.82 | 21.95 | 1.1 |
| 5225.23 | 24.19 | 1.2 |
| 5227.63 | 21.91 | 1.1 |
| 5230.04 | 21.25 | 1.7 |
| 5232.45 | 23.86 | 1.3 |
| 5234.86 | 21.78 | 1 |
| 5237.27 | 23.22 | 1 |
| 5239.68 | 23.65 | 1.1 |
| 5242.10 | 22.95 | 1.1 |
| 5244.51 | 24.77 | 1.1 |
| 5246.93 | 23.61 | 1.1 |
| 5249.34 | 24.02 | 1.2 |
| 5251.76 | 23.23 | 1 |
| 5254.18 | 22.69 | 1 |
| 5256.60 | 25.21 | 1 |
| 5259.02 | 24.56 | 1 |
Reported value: 9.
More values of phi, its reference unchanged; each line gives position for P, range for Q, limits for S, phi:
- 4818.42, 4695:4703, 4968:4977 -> 48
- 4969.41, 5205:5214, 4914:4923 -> -89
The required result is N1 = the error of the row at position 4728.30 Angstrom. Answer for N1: 1.8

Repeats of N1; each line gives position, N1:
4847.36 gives 1.8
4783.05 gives 2.4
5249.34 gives 1.2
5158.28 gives 1.1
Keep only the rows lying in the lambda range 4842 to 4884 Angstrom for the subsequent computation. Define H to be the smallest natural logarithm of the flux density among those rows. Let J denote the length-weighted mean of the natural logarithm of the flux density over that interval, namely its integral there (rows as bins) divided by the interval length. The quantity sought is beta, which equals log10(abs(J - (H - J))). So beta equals 0.513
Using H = 2.88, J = 3.07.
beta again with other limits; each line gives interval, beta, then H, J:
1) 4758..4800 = 0.553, 2.63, 3.10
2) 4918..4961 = 0.512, 3.05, 3.15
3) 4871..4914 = 0.514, 3.01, 3.14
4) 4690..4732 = 0.509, 2.94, 3.09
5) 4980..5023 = 0.511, 2.89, 3.07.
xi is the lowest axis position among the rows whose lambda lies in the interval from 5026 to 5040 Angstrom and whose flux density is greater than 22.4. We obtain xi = 5029.27 Angstrom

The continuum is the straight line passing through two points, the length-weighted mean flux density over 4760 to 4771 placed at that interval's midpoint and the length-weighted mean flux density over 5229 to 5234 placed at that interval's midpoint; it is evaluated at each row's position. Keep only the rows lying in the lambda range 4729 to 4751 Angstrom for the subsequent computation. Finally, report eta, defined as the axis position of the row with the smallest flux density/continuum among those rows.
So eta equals 4739.20 Angstrom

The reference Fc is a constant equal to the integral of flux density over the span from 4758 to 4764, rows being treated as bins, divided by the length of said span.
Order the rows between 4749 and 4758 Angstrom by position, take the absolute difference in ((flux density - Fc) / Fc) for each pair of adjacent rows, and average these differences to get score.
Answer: 0.070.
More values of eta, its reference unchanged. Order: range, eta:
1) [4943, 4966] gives 4955.70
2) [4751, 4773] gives 4767.66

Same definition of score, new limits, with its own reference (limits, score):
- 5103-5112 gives 0.081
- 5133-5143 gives 0.031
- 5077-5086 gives 0.040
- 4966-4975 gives 0.053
